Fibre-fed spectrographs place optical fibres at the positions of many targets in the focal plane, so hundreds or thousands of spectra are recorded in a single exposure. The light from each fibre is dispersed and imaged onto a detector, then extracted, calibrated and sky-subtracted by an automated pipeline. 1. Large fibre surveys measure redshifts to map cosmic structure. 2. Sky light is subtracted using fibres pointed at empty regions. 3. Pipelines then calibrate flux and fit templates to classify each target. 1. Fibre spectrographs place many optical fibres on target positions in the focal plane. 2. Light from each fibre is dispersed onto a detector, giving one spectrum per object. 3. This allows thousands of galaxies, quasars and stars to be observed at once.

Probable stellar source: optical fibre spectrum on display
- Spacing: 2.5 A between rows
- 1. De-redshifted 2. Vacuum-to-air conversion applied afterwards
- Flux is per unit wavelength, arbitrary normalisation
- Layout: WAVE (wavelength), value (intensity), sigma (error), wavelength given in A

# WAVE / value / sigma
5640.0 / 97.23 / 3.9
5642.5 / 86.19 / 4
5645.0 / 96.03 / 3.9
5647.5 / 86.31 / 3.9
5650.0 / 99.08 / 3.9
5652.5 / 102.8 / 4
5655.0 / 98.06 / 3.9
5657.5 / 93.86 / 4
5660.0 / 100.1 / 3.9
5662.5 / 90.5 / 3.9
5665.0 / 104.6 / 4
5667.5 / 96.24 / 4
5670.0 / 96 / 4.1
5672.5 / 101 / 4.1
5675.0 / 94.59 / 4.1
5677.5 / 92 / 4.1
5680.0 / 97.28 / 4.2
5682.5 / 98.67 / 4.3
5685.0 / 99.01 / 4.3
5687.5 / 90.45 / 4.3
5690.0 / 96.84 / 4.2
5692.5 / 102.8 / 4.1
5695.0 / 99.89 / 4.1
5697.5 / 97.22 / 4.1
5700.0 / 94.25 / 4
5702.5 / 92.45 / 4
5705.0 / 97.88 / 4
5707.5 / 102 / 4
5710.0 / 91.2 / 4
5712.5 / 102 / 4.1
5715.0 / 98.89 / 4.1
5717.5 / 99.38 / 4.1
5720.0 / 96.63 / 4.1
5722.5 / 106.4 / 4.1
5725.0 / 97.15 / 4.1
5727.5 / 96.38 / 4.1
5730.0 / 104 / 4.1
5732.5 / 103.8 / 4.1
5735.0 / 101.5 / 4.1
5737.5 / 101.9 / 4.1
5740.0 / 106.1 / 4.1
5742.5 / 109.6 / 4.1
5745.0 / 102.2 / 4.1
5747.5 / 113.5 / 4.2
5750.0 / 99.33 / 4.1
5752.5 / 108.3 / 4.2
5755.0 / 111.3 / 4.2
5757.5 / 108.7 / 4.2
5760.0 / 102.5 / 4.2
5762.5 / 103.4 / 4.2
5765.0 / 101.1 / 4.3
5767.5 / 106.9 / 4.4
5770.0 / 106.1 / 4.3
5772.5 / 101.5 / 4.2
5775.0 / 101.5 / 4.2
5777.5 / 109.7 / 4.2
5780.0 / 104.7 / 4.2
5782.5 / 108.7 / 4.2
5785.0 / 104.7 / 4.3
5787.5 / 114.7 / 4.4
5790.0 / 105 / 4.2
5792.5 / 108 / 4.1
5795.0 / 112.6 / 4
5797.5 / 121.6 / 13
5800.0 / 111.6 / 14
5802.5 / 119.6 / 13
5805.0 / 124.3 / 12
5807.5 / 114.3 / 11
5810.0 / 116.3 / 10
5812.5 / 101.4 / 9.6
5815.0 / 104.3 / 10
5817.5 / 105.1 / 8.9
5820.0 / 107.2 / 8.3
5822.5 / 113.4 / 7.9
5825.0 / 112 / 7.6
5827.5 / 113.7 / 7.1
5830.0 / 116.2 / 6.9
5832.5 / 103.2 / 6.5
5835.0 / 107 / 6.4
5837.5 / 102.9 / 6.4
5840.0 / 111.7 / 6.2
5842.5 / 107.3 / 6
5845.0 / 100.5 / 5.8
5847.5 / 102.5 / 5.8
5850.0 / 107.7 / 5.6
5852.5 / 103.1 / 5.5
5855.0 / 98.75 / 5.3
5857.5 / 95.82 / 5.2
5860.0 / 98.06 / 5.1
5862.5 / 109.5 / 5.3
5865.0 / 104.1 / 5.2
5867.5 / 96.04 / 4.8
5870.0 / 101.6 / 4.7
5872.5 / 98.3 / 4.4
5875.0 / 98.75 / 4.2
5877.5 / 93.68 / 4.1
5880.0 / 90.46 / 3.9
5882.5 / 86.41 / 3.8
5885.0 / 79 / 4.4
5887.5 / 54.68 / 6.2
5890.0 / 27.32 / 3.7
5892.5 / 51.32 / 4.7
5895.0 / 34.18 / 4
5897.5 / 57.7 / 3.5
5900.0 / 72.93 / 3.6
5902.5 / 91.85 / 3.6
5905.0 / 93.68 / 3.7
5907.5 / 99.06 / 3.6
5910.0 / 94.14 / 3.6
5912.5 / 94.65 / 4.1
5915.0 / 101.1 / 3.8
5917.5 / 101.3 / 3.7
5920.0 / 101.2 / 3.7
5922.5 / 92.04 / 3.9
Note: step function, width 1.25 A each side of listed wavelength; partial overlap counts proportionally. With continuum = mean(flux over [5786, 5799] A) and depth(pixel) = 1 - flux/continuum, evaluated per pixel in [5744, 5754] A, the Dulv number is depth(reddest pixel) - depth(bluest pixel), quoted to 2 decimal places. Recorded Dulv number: -0.05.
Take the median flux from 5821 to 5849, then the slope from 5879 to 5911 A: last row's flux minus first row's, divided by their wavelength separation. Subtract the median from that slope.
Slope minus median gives -107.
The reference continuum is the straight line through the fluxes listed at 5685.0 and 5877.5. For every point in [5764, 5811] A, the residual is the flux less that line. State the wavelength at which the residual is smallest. 5765.0 A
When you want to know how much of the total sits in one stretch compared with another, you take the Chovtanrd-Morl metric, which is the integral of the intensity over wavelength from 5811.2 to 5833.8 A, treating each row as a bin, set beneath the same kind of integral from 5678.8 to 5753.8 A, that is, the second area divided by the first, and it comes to 3.1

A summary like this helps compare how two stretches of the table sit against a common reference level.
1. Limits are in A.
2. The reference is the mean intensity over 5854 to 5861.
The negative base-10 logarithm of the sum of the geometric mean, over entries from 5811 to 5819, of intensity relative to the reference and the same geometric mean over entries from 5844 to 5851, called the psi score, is -0.327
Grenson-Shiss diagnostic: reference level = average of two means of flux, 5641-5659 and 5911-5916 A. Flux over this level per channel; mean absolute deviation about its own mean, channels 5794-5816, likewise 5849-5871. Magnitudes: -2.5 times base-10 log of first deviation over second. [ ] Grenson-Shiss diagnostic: -0.4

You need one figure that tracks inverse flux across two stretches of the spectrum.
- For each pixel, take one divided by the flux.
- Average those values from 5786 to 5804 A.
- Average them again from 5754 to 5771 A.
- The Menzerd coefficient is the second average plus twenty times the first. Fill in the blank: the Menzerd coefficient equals 0.19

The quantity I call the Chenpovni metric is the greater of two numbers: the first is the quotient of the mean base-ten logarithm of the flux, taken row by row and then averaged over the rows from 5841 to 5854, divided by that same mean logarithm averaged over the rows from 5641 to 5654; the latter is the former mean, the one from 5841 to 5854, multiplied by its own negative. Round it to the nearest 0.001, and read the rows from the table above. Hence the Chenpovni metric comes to 1.023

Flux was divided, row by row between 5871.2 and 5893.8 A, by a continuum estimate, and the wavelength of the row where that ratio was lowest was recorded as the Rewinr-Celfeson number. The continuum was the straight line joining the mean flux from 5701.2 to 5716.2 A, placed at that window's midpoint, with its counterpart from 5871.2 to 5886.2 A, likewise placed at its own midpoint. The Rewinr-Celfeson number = 5890.0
